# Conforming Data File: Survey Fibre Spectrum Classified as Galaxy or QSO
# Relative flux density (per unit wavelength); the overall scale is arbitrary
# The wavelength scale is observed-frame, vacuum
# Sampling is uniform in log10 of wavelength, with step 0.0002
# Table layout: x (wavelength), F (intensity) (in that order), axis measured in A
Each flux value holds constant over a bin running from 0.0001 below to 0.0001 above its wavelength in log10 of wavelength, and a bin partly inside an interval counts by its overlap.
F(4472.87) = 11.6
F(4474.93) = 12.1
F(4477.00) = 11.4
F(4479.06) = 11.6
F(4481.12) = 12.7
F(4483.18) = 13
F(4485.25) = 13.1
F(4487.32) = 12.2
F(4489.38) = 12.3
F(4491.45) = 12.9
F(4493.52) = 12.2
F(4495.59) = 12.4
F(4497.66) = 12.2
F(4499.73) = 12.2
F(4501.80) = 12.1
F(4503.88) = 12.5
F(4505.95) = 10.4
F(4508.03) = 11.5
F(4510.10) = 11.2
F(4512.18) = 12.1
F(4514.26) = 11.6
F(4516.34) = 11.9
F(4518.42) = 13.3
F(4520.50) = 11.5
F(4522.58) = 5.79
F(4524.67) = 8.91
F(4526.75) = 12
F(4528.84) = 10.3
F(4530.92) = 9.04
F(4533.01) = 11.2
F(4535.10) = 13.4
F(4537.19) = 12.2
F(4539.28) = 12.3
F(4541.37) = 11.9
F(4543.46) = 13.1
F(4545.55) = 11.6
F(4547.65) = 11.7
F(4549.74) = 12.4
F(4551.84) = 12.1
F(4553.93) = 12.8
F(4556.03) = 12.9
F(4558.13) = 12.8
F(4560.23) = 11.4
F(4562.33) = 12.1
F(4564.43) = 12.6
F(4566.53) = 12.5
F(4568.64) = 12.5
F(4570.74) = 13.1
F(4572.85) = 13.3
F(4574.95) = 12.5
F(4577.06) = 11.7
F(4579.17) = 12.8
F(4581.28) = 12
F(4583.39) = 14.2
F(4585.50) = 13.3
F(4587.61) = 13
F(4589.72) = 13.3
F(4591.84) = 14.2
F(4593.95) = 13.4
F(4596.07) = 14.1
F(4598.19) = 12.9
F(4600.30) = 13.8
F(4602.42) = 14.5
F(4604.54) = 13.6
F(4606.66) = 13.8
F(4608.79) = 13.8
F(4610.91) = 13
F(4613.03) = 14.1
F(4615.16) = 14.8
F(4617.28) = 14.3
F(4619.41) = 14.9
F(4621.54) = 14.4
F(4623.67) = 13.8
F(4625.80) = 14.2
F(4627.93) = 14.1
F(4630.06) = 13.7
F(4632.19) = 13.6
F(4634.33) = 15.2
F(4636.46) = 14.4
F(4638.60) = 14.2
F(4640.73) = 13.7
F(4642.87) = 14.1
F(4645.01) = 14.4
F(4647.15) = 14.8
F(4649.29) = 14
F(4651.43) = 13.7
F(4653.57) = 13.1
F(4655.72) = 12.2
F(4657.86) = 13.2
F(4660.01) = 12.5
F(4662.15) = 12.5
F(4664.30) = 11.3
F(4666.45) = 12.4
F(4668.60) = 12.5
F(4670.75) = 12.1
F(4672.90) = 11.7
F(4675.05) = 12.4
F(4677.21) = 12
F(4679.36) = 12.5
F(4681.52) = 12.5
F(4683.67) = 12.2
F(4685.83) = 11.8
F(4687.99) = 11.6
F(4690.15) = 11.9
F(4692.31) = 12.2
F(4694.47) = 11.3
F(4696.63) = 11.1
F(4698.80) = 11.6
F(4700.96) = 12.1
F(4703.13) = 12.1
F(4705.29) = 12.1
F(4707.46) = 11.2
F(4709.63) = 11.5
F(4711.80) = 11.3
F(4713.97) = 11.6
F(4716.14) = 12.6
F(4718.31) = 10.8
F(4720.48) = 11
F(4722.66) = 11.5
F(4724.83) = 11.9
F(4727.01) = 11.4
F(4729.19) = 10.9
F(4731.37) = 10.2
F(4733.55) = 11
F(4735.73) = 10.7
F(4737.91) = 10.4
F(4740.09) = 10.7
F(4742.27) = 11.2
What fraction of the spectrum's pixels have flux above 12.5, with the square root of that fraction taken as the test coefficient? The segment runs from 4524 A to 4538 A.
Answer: 0.4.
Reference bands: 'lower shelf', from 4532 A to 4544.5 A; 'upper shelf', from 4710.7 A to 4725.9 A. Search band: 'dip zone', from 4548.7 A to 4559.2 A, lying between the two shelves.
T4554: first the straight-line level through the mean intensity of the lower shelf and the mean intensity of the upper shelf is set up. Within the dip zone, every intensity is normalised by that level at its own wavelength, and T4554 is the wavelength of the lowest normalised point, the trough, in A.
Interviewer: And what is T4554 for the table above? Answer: 4551.84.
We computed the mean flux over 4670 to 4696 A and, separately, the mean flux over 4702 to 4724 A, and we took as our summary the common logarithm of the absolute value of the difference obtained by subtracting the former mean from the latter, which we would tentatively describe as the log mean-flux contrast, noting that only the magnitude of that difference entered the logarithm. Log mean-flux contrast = -0.4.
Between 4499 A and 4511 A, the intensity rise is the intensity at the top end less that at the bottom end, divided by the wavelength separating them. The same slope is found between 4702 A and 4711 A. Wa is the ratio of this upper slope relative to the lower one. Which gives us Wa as 1.0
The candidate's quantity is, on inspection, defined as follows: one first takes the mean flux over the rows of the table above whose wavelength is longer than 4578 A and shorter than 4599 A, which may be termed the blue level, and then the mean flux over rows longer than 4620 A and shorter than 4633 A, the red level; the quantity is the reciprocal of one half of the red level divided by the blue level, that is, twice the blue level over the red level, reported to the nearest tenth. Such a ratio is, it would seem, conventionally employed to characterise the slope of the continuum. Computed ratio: 1.9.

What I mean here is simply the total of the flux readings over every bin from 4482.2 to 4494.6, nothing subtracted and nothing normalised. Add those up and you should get 76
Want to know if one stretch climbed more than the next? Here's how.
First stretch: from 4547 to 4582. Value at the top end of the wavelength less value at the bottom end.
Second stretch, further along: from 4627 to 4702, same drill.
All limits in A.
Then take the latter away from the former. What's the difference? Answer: 2.3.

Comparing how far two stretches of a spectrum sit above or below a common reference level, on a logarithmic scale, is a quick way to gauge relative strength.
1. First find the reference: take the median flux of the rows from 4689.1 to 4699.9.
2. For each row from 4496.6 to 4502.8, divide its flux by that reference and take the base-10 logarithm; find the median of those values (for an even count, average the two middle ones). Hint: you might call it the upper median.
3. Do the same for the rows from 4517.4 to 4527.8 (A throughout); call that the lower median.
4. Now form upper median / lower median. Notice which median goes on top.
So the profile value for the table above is -5.8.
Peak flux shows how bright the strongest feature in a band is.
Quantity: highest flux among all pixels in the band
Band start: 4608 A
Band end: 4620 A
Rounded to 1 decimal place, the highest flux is 14.9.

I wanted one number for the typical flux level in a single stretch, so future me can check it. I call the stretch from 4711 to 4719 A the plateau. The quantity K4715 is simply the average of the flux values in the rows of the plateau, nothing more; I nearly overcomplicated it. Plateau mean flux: 11.6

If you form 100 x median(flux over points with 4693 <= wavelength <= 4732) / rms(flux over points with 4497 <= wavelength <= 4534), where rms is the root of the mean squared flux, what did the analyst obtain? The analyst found 102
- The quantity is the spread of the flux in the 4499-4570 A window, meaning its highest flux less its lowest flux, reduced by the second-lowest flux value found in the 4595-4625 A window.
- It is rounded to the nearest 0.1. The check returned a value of -5.4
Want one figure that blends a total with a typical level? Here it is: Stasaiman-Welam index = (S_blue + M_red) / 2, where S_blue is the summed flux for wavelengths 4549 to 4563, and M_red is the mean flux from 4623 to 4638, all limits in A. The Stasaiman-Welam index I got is 50.3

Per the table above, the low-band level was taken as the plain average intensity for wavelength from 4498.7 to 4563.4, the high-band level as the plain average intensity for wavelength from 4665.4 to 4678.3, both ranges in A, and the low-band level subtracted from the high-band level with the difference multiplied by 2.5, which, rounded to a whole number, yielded 1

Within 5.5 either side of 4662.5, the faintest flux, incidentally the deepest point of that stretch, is 11.3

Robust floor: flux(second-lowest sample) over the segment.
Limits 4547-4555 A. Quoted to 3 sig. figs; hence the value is 12.1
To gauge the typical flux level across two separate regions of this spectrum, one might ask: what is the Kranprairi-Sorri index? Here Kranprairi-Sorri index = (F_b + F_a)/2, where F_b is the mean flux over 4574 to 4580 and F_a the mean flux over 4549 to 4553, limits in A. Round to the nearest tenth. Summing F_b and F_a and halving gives 12.3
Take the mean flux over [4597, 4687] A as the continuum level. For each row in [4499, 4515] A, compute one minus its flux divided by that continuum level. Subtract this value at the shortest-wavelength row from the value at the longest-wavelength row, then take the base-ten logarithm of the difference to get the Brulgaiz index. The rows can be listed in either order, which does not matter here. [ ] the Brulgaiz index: -1.3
